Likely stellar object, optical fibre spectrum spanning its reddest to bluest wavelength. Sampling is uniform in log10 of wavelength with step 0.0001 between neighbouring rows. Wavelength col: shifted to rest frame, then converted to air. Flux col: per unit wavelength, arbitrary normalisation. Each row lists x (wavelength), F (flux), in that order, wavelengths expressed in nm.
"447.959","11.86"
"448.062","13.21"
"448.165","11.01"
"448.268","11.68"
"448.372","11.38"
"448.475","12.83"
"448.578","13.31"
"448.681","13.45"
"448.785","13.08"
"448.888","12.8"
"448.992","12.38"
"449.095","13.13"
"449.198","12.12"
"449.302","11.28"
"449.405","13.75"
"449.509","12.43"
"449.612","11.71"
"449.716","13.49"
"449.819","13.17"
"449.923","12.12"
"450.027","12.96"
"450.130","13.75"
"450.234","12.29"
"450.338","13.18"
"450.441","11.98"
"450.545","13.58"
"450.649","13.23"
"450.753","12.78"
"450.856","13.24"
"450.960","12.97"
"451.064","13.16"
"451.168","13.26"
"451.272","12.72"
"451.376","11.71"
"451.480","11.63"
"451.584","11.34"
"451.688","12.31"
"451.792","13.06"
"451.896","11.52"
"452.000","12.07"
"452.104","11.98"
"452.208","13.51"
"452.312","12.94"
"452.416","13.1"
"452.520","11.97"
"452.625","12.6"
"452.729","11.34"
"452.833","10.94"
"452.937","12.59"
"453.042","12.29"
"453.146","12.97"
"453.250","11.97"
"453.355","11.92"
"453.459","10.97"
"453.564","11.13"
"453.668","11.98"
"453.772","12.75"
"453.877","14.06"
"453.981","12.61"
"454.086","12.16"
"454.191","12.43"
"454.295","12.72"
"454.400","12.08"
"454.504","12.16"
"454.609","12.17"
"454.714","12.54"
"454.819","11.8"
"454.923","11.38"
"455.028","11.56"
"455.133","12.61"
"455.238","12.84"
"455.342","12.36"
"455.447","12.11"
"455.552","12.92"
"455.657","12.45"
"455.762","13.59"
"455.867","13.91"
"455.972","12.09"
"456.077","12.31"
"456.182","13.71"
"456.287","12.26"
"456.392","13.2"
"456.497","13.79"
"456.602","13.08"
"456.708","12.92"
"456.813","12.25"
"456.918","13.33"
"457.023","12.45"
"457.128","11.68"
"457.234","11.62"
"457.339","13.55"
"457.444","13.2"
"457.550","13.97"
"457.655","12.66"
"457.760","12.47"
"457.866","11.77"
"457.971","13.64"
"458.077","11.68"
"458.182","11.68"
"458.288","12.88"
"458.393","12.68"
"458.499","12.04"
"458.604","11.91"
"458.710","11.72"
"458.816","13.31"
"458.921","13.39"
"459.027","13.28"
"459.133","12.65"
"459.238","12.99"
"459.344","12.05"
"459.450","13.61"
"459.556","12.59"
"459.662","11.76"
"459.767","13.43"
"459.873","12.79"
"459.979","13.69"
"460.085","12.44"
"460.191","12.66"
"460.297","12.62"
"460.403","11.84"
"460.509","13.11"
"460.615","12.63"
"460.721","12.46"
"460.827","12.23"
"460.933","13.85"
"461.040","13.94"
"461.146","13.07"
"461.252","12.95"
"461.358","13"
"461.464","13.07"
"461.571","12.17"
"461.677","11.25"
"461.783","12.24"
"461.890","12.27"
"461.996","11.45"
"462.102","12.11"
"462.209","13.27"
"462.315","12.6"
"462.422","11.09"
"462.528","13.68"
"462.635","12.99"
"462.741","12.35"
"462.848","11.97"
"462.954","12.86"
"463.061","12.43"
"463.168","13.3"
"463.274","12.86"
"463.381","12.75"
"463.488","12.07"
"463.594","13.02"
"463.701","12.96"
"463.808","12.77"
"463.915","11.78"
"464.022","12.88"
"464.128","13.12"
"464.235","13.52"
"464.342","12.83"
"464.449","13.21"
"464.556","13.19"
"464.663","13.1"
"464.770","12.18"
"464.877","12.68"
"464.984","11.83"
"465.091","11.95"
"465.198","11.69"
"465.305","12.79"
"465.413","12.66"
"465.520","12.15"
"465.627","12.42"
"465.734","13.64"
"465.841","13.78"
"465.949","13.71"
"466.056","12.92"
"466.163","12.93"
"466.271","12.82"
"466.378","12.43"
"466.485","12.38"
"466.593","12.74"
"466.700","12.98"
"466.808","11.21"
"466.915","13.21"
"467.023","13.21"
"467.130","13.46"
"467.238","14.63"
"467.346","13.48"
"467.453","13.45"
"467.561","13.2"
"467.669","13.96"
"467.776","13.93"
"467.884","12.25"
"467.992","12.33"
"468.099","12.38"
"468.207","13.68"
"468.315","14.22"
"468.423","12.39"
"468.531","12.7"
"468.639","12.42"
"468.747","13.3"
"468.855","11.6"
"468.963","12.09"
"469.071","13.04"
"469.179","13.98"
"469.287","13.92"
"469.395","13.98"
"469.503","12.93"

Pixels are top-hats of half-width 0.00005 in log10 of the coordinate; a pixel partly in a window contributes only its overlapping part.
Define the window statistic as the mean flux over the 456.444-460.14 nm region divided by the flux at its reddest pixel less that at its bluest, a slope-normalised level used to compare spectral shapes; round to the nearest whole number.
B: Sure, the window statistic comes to -9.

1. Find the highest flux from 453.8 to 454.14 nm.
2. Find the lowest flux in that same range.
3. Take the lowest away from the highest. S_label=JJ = 1.90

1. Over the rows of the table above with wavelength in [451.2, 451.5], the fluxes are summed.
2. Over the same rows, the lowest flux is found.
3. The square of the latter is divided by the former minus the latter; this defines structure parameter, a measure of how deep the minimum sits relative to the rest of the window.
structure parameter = 5.54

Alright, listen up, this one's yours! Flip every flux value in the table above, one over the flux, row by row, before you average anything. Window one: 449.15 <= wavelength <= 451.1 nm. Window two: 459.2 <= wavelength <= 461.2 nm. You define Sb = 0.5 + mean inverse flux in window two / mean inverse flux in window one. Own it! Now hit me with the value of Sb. 1.497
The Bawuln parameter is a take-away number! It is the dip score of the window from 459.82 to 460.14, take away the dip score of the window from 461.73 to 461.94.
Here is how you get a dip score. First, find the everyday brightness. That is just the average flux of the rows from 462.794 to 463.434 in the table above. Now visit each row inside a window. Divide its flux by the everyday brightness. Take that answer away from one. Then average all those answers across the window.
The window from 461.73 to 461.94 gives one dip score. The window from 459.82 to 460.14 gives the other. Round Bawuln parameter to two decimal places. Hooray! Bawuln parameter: -0.06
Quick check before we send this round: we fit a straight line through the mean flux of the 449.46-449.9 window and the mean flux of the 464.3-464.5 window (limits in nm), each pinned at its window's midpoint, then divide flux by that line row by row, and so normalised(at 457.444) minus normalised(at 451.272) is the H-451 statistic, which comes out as 0.03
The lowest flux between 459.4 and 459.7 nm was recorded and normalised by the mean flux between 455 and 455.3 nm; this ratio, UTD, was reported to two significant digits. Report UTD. 0.95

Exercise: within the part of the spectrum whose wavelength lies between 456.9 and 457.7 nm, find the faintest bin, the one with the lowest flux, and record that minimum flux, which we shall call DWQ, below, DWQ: 11.62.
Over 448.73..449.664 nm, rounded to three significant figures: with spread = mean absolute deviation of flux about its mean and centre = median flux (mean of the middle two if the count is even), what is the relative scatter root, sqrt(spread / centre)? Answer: 0.219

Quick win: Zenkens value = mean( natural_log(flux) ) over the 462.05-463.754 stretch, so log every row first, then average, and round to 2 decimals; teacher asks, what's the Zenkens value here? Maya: 2.54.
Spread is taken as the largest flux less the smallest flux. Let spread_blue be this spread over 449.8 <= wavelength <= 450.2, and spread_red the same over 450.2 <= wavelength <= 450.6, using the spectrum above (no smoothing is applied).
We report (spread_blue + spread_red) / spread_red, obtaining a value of 2.0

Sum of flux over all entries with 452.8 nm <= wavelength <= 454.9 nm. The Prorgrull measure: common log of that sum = 2.39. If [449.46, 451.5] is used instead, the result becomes 2.41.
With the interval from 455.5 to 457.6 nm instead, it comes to 2.41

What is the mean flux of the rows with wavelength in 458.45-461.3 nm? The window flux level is 12.8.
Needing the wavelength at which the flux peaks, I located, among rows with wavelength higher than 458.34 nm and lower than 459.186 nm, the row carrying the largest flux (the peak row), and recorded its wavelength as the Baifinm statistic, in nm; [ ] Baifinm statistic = 458.921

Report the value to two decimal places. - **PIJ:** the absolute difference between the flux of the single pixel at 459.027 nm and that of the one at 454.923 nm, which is 1.90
